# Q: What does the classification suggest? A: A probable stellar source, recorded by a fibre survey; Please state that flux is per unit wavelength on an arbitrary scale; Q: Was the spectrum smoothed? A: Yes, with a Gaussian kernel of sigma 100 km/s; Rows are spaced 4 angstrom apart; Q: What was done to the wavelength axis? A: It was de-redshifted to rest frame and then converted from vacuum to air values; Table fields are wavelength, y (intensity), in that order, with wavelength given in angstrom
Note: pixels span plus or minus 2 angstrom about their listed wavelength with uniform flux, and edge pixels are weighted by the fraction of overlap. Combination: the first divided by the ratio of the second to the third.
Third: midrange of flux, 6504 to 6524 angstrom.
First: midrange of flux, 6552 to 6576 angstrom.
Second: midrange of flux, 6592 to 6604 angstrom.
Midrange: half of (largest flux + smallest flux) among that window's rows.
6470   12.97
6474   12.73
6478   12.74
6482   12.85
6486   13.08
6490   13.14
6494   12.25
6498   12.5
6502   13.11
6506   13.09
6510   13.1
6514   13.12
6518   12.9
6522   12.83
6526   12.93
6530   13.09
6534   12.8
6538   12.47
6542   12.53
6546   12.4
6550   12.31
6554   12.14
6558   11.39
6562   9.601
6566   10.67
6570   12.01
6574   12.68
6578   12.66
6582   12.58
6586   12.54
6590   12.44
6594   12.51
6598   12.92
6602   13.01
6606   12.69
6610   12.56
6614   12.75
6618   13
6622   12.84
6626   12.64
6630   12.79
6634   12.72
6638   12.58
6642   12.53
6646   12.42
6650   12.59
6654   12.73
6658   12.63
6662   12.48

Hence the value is 11.3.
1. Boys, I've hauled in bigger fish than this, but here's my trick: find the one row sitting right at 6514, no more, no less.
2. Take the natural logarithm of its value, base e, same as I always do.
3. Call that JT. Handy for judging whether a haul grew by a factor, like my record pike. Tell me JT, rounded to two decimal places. 2.57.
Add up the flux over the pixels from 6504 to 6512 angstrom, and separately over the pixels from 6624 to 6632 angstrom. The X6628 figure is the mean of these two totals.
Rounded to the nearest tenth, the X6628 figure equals 25.8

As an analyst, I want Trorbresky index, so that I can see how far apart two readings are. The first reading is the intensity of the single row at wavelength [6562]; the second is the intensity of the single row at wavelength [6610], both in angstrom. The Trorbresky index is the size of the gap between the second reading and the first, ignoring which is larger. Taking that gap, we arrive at 3.0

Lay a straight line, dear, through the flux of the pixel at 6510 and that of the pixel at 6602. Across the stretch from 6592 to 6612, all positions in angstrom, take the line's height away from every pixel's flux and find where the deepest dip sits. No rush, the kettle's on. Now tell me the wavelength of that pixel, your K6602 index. 6594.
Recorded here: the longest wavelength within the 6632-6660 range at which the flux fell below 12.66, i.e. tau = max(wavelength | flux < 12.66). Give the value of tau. 6658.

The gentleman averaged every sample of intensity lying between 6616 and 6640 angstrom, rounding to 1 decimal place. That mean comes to 12.8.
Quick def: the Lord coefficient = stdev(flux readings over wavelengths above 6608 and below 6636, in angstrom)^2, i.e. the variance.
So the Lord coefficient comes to 0.02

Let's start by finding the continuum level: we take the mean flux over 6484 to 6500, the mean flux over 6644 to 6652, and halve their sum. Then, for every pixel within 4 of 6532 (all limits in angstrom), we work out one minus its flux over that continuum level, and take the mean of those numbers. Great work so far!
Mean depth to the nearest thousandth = -0.025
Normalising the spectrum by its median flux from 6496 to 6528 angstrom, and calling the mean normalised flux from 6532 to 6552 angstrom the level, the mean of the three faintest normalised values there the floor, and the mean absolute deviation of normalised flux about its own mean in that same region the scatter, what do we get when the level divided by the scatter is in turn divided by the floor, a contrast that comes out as 101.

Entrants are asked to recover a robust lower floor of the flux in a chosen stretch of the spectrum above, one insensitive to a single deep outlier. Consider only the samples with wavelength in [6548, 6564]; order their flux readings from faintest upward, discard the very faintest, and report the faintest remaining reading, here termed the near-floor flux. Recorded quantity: 11.39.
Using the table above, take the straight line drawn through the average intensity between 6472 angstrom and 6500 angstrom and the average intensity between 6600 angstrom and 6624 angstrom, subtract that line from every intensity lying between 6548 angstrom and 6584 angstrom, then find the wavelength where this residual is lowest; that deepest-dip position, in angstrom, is 6562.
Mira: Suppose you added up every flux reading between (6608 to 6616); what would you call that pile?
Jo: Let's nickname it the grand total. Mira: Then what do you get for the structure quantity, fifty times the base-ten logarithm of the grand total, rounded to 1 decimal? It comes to 70.2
